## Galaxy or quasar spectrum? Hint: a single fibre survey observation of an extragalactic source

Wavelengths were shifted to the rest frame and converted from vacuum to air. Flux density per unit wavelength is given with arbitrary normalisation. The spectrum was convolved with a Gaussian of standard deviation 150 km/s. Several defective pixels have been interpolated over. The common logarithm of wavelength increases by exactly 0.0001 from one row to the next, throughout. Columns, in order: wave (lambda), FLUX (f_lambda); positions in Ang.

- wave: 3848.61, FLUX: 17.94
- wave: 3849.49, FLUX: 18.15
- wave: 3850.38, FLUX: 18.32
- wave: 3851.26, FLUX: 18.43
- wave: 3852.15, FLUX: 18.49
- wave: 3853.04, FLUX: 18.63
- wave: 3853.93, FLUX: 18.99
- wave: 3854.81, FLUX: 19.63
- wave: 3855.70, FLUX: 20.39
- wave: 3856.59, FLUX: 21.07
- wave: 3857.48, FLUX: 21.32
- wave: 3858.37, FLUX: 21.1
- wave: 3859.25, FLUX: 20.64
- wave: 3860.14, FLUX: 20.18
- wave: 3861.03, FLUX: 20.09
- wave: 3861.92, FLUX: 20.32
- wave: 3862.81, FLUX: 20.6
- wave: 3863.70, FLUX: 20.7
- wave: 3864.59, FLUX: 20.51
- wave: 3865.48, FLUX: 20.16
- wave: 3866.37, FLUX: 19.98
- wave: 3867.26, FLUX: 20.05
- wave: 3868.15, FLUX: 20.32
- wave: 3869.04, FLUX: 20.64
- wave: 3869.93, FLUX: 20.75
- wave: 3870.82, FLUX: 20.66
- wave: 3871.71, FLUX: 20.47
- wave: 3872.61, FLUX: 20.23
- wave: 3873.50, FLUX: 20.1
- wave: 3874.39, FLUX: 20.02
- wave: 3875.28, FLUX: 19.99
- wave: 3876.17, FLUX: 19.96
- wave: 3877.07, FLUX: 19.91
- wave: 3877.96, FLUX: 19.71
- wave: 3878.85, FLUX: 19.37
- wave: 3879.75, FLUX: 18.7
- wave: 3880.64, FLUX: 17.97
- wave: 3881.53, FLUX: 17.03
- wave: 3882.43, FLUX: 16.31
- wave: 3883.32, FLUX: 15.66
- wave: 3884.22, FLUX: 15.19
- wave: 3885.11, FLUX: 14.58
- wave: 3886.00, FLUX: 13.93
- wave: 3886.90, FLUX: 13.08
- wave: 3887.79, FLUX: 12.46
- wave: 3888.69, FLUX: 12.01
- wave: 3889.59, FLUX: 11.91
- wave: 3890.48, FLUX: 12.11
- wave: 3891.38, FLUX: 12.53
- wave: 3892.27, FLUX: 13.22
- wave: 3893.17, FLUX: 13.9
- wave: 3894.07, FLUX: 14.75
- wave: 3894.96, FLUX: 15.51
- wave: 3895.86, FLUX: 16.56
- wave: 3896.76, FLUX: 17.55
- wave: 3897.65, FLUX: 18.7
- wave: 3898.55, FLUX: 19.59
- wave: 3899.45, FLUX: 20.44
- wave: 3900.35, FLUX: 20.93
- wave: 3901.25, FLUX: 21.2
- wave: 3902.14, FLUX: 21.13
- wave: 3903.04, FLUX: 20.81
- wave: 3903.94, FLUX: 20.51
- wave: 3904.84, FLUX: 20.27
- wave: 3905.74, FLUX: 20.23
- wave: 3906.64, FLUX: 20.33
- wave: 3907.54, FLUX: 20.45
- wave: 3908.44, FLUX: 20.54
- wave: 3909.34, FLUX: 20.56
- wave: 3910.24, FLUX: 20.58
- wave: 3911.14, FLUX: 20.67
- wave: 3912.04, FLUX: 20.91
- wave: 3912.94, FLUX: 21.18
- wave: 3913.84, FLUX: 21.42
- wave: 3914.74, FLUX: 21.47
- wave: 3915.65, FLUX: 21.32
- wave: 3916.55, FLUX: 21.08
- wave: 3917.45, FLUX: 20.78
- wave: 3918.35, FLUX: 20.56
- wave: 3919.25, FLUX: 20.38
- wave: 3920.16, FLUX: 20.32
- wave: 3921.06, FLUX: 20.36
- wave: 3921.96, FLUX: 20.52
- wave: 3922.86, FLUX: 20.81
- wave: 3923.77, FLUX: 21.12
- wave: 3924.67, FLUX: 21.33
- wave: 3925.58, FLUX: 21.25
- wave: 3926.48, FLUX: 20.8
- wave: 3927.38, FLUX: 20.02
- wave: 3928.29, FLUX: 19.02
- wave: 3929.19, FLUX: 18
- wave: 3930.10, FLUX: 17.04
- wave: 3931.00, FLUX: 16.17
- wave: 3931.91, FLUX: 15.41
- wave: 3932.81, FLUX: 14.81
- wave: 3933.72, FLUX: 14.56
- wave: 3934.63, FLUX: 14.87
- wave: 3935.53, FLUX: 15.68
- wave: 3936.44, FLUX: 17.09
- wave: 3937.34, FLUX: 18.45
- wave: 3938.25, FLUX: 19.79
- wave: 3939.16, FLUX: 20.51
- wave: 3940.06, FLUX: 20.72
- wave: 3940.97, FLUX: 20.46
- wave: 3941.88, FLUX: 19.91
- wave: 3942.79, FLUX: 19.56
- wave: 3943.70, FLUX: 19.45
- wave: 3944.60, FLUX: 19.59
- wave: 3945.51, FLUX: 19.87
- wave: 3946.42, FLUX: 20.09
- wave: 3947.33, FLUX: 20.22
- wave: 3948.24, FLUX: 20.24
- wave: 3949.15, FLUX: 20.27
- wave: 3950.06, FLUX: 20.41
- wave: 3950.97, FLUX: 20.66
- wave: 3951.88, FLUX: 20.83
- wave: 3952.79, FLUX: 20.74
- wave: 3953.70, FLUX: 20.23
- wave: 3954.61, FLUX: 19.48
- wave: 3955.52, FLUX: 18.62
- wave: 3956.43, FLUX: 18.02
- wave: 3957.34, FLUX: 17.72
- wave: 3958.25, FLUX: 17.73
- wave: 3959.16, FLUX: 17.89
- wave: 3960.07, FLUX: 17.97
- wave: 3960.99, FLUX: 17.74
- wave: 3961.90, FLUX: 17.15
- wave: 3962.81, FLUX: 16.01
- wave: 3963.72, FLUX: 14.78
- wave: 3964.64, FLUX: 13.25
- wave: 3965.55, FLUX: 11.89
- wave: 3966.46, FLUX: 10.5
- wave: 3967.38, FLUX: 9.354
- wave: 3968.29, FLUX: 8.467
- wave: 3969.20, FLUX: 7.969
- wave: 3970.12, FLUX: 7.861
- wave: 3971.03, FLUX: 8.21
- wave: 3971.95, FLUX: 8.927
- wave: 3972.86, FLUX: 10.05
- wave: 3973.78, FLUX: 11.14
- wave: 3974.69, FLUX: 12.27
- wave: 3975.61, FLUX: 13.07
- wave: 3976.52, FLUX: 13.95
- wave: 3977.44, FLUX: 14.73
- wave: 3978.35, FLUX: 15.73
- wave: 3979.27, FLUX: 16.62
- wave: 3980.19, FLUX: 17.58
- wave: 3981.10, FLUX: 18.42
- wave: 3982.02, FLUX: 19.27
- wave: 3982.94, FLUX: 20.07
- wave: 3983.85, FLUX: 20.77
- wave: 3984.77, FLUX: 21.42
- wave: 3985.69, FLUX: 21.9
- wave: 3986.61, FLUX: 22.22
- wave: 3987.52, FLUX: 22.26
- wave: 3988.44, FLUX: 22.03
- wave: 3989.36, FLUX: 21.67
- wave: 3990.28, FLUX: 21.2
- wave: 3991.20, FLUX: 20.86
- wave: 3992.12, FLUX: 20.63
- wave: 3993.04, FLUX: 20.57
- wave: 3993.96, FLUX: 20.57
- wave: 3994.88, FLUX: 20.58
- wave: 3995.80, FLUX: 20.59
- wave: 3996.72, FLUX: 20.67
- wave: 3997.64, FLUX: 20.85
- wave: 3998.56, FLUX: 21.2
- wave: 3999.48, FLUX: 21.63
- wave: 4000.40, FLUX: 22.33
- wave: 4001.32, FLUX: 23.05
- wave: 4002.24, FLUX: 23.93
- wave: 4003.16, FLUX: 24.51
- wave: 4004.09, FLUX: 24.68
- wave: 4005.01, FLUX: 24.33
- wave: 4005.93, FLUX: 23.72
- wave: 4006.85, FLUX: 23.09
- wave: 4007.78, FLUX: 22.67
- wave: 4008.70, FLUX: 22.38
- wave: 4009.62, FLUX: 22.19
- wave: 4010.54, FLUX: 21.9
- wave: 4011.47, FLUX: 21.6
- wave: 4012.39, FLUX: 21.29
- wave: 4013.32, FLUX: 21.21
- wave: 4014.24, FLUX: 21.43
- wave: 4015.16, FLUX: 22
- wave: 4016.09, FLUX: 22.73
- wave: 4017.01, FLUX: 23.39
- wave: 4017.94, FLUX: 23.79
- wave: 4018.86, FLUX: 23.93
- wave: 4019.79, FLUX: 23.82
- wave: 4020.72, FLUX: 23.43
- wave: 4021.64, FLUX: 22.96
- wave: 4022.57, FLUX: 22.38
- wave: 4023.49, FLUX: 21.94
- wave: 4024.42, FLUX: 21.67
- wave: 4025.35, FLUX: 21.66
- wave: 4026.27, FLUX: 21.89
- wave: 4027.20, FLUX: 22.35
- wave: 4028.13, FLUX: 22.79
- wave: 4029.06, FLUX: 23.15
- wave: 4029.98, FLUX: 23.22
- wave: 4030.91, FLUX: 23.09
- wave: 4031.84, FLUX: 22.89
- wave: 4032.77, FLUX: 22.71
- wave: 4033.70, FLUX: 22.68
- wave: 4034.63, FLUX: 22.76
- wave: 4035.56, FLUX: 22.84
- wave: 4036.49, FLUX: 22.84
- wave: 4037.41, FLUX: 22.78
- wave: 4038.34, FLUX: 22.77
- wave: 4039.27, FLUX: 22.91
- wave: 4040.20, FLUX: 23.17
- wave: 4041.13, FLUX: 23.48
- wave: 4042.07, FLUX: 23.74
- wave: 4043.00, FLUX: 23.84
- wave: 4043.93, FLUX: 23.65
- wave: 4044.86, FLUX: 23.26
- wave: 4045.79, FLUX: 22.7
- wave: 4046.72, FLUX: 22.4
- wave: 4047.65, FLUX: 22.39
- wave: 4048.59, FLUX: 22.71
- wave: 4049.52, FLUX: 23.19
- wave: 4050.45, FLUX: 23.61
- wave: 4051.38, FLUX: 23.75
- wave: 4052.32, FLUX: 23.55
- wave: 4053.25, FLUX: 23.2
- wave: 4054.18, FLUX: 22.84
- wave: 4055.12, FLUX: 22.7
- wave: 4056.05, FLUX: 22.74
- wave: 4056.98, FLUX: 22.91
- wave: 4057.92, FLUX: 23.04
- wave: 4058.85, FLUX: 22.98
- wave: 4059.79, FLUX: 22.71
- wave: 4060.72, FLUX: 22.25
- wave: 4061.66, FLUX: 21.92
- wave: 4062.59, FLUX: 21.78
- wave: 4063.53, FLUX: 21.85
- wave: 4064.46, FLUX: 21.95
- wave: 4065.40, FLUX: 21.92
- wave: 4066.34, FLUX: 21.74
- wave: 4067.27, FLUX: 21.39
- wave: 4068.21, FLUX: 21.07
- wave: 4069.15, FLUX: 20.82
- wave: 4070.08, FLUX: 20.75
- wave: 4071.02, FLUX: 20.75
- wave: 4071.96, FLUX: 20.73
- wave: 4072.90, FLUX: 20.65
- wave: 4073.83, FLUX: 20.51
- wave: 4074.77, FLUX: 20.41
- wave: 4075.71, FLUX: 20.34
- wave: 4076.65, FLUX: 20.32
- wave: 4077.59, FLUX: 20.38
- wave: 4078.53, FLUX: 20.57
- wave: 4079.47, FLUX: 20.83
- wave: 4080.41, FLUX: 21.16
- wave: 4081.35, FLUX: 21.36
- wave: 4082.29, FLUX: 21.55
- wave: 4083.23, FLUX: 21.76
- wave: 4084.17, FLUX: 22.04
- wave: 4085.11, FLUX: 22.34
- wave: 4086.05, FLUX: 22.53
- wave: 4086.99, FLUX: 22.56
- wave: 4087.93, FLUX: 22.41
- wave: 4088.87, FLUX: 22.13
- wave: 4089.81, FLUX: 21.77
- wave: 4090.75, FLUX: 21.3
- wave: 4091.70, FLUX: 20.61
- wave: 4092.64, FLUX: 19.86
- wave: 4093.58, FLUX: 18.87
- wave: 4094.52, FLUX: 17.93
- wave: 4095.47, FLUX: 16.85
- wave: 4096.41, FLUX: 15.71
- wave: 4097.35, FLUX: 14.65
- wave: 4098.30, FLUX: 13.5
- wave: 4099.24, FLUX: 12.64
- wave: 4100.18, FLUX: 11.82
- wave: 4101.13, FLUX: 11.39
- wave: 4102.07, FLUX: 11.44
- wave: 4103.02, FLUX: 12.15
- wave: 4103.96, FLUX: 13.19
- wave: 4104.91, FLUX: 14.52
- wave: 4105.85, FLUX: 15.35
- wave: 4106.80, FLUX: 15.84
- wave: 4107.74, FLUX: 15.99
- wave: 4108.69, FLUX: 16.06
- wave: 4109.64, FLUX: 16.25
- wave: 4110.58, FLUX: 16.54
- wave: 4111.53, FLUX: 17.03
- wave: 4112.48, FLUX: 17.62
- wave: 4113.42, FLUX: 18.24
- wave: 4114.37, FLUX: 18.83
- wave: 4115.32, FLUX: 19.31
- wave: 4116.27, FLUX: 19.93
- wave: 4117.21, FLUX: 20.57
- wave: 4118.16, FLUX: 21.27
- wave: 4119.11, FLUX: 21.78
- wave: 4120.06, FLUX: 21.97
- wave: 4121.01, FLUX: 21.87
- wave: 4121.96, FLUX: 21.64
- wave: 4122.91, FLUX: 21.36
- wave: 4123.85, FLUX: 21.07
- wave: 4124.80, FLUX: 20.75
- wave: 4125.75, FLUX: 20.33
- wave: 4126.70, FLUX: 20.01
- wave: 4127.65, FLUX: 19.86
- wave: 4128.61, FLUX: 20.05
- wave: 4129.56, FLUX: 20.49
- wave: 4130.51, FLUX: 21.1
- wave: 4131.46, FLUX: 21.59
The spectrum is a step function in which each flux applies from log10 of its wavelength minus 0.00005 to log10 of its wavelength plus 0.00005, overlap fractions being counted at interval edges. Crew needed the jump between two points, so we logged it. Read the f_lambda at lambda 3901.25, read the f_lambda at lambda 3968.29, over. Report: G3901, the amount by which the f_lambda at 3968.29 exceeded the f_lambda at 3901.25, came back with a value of -13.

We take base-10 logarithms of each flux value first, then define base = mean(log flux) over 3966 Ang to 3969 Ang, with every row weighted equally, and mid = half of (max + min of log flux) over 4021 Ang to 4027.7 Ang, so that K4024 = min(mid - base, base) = 0.38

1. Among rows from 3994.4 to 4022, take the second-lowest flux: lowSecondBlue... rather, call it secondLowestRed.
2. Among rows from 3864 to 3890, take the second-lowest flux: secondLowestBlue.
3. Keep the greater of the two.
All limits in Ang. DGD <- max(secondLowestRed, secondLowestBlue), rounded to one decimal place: 20.6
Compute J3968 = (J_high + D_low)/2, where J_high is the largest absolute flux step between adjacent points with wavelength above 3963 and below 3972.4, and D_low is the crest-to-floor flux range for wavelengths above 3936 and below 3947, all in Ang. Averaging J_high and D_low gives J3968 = 2.6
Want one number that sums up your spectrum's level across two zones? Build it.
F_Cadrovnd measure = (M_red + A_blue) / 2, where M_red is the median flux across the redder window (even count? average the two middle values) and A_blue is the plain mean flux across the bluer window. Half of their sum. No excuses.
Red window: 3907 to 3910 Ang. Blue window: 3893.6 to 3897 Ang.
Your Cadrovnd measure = 18.3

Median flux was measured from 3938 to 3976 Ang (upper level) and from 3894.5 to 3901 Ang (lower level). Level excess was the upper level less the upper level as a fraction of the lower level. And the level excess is 17.0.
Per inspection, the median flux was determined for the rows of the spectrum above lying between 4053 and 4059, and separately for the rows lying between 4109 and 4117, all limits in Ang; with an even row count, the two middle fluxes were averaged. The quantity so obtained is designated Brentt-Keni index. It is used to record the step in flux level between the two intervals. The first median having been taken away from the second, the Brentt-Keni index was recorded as -5.0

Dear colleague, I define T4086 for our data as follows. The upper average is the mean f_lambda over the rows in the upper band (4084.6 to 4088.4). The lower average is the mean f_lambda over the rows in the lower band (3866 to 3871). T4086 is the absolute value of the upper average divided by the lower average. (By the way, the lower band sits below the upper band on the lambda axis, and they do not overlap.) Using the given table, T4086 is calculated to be 1.10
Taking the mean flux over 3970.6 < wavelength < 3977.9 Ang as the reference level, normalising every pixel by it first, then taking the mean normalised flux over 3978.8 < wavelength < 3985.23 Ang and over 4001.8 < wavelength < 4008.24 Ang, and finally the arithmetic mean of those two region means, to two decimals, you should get 1.86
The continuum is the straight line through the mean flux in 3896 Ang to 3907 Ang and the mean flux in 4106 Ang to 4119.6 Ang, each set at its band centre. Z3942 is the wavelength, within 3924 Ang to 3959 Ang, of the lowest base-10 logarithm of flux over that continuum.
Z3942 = 3933.72 Ang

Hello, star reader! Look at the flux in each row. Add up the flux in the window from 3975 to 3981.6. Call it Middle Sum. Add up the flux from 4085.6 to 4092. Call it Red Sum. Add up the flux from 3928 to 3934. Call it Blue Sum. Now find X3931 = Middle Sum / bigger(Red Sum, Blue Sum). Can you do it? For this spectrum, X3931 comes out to 0.72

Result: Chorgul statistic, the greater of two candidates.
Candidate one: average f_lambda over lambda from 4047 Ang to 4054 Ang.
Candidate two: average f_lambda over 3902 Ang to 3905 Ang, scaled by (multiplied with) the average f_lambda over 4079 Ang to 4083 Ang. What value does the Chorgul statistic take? 439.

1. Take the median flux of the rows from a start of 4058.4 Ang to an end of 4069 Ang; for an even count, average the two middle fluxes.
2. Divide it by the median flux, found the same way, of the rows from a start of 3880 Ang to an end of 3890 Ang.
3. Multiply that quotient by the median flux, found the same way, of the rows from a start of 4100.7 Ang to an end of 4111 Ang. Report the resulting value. 23.1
